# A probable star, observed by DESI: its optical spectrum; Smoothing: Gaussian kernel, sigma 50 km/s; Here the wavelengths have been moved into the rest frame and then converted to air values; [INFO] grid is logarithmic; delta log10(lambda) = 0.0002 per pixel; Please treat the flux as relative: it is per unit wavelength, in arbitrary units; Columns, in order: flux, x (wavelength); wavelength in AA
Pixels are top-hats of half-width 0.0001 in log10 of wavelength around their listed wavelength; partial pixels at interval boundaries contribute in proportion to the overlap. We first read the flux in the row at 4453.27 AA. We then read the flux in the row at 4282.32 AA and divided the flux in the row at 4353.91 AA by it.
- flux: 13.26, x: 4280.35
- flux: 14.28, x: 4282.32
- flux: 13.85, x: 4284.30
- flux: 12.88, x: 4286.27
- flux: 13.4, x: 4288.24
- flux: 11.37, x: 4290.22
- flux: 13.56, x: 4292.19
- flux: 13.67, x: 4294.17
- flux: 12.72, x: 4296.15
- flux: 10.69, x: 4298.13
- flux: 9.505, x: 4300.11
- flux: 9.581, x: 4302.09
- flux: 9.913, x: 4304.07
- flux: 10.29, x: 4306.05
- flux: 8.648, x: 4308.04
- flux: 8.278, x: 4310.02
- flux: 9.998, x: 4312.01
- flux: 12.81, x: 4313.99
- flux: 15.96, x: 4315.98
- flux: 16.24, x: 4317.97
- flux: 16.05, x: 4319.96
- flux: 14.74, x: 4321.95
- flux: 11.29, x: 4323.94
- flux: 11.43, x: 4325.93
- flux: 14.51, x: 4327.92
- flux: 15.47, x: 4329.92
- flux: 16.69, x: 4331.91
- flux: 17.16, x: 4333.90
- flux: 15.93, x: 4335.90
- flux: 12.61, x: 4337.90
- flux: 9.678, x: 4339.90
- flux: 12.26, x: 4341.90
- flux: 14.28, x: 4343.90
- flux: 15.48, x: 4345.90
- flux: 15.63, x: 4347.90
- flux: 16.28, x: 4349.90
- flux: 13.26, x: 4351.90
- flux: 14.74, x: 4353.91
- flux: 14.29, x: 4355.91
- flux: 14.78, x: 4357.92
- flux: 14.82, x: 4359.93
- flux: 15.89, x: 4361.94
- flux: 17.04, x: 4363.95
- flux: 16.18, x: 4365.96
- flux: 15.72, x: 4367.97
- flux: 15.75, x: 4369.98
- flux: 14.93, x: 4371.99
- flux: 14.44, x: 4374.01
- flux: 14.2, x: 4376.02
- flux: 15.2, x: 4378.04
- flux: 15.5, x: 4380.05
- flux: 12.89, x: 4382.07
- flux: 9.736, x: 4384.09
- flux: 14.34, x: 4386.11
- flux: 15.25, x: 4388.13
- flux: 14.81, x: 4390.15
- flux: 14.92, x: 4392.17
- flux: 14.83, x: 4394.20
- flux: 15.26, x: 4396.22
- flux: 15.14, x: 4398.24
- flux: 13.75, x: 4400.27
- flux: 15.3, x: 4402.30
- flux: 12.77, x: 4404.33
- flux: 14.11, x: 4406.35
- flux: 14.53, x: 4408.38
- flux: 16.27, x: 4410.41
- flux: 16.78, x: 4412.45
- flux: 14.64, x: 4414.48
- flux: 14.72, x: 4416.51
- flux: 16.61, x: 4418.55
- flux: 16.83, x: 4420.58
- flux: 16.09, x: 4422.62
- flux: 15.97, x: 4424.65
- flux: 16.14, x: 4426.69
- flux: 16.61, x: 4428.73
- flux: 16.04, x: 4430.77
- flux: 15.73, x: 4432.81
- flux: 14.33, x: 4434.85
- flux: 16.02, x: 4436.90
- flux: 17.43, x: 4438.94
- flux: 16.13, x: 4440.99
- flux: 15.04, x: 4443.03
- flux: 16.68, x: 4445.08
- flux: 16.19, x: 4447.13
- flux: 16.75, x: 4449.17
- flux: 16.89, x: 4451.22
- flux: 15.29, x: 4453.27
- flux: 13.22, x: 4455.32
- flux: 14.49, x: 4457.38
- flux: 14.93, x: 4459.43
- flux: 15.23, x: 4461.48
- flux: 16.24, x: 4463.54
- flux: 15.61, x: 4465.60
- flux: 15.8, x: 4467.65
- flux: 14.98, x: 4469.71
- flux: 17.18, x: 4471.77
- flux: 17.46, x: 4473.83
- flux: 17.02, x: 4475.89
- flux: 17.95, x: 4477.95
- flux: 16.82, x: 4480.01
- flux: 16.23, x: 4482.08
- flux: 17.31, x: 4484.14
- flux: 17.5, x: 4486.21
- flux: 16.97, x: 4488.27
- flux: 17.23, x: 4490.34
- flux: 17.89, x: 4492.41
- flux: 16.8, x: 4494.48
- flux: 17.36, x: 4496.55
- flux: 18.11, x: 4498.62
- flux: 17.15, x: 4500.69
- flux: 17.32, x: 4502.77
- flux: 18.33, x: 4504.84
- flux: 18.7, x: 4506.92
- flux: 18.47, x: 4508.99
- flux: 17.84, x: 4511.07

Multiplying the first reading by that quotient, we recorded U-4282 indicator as 15.8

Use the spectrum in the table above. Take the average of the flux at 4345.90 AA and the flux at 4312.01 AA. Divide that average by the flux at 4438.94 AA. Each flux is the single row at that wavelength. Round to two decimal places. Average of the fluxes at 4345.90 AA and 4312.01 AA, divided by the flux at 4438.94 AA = 0.73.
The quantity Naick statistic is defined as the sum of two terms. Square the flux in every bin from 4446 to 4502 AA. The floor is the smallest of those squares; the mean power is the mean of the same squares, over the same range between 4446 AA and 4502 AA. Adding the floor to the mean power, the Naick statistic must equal 447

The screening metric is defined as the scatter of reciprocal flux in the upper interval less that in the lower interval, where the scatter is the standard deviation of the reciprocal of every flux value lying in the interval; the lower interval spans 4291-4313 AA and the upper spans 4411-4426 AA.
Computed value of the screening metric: -0.012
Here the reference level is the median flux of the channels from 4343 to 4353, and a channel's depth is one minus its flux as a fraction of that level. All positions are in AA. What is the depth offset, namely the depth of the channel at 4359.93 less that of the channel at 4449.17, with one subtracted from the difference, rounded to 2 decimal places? -0.88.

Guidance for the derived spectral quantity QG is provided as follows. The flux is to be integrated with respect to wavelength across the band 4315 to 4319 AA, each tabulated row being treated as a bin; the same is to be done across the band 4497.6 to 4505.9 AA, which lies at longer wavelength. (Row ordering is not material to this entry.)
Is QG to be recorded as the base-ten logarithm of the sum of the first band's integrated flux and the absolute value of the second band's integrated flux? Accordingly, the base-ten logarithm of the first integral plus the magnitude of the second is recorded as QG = 2.3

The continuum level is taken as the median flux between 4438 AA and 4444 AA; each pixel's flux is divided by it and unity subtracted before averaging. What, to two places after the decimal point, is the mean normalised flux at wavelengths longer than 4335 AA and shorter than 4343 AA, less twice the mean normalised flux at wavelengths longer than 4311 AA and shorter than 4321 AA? 0.02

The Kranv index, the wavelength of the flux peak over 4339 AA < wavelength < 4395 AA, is 4363.95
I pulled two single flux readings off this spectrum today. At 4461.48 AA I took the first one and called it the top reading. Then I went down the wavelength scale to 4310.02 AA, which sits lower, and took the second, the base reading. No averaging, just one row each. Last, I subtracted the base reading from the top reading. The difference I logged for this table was 7.0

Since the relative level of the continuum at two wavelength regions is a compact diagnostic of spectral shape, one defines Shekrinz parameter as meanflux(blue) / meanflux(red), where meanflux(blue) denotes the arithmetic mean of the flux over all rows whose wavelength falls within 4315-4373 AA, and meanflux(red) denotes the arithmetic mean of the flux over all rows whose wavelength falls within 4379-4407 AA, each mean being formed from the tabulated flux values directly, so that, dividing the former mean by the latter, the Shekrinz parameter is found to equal 1.04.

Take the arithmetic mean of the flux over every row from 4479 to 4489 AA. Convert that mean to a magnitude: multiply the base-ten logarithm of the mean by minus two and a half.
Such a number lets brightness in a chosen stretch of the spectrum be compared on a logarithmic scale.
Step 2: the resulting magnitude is -3.074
